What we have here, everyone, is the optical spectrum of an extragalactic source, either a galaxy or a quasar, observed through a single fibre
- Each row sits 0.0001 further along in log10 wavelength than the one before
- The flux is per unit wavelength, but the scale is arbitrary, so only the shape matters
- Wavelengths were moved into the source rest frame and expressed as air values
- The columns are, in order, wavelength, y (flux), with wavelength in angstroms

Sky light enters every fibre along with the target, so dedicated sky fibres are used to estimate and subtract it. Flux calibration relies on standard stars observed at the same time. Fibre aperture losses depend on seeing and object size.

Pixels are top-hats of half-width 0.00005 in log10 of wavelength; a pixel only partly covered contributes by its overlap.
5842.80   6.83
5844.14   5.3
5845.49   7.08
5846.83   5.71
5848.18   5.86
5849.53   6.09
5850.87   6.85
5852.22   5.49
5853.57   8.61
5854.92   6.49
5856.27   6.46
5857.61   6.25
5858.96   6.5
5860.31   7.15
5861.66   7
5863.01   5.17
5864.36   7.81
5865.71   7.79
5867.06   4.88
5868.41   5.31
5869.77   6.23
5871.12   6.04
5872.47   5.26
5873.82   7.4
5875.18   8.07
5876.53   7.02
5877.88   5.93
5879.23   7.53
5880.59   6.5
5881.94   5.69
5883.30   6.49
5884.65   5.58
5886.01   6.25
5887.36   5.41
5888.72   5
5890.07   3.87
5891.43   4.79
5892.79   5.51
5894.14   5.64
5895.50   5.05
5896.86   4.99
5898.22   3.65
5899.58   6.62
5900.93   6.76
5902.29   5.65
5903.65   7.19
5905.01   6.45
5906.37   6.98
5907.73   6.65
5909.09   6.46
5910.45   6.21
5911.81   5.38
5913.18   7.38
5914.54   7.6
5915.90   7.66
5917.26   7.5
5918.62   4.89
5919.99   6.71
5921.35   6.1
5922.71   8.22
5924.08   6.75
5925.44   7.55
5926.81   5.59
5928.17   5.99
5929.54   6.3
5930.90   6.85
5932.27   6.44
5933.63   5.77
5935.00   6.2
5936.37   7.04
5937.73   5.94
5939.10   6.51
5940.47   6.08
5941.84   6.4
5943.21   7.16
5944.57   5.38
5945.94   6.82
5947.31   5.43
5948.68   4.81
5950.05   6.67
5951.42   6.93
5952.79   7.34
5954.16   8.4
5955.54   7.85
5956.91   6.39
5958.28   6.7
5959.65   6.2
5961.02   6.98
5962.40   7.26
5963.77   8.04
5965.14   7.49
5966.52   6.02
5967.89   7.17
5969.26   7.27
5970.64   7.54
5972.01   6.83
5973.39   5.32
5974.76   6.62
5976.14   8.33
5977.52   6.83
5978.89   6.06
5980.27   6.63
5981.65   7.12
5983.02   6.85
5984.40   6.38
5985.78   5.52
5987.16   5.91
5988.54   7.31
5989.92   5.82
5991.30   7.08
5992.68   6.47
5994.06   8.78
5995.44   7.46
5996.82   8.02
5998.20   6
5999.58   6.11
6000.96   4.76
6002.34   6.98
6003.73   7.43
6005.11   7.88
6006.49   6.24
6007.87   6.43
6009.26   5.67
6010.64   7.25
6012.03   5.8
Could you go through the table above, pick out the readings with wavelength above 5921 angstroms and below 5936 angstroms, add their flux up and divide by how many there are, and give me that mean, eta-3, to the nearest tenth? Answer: 6.5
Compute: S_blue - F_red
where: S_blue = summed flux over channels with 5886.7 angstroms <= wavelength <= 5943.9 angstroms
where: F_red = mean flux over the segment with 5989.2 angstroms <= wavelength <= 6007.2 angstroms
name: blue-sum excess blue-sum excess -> 254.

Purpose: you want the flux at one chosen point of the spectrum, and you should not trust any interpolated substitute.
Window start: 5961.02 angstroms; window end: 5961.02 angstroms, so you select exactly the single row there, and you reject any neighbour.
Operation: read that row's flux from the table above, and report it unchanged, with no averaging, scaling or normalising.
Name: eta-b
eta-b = 6.98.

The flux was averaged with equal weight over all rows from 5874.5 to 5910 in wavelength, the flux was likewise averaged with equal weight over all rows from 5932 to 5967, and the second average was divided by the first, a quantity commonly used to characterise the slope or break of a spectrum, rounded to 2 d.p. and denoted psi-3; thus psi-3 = 1.11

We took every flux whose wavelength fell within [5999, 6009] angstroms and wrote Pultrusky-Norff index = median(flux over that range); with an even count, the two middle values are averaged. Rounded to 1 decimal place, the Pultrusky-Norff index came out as 6.4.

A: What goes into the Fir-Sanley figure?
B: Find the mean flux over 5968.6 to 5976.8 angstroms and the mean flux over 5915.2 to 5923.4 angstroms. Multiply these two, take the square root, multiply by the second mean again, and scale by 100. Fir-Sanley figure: 4735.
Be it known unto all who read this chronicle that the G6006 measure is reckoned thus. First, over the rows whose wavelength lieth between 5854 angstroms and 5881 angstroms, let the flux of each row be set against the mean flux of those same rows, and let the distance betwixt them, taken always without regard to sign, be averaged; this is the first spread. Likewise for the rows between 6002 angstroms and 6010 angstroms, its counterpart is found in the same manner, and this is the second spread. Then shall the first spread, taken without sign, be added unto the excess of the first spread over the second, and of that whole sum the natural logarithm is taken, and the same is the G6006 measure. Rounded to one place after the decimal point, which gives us -0.2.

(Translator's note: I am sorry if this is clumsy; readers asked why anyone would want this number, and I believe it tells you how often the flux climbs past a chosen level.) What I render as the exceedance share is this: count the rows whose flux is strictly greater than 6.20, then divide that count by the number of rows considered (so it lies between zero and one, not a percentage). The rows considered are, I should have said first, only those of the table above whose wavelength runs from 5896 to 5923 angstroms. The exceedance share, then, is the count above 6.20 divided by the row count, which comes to 0.70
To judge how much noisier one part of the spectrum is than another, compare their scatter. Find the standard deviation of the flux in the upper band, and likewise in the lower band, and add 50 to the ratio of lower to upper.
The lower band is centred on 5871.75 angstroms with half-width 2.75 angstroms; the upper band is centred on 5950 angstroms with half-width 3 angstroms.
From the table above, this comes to 50.8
